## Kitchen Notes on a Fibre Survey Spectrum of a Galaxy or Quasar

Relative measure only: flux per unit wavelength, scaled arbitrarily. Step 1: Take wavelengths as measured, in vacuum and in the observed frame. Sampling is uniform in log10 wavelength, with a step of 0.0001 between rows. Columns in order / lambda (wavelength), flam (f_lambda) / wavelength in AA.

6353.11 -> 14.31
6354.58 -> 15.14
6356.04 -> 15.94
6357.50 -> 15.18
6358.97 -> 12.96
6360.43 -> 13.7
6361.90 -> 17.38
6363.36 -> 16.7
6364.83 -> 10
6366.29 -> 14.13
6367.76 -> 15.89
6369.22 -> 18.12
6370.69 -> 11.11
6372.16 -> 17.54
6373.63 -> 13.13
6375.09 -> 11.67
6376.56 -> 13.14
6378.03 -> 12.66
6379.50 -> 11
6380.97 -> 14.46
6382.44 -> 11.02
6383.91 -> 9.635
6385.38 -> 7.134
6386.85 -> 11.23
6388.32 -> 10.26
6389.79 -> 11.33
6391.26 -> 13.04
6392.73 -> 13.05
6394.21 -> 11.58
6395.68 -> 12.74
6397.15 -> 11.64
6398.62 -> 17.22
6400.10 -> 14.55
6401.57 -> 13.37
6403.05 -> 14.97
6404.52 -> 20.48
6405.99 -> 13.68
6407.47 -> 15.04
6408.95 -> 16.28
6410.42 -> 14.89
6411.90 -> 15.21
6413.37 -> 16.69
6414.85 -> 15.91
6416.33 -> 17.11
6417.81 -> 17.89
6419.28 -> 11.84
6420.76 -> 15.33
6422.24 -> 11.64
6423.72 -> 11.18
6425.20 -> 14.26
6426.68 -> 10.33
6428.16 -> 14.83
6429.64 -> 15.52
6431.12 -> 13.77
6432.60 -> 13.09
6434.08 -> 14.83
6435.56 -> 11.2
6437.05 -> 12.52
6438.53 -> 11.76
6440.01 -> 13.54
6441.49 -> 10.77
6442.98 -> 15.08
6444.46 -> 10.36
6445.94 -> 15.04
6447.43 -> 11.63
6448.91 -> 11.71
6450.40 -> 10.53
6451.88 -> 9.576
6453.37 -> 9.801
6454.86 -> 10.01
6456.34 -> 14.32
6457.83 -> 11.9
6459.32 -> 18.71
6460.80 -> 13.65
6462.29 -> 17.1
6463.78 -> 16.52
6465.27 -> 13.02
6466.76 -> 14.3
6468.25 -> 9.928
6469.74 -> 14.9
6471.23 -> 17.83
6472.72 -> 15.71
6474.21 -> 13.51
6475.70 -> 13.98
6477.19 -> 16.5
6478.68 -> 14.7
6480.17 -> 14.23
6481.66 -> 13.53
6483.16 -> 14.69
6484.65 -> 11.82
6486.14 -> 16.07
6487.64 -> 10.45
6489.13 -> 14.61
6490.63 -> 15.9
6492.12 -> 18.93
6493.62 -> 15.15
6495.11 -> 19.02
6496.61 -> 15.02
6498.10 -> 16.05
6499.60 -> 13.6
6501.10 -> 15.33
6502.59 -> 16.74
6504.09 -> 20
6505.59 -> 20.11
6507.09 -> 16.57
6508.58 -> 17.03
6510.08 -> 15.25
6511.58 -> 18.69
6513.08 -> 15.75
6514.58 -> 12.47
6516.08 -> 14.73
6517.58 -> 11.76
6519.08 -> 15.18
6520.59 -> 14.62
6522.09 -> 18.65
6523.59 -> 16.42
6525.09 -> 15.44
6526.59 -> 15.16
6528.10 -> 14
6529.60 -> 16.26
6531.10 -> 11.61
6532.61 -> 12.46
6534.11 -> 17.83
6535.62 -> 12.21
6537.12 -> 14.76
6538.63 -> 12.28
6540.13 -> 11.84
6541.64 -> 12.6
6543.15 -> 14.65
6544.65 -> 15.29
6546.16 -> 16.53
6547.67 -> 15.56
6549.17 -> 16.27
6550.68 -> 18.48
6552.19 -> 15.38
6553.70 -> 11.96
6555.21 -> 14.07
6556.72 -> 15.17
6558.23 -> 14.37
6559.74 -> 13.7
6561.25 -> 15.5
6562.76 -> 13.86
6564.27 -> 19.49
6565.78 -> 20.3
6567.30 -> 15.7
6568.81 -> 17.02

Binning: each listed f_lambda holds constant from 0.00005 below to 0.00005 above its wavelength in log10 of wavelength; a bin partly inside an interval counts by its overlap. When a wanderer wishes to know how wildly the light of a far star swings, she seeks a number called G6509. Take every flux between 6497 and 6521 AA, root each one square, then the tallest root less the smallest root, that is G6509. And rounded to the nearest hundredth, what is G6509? 1.06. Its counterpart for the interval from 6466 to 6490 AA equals 1.07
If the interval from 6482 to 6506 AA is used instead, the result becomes 1.25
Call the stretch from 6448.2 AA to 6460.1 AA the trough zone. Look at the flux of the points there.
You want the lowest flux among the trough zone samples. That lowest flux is 9.576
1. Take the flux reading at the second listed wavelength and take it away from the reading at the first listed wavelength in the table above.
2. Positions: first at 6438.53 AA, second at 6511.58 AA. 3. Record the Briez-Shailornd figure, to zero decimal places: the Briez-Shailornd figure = -7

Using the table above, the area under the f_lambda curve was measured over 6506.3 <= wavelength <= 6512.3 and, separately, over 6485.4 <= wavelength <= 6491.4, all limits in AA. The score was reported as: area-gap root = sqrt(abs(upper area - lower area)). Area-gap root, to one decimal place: 4.0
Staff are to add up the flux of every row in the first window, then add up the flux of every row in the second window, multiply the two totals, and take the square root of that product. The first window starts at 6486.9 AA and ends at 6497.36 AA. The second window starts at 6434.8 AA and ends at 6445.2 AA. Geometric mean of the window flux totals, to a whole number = 96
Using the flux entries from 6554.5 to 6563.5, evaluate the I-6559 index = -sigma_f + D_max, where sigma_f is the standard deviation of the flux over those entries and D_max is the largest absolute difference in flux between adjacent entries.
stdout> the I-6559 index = 1.1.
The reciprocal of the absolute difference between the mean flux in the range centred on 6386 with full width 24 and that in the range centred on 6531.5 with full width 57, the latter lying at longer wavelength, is 0.3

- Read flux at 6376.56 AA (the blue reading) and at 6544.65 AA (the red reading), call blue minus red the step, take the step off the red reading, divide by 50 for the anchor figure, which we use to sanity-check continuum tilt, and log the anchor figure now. 0.35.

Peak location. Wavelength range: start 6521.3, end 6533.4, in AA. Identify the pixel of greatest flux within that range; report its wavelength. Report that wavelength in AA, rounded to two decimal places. 6522.09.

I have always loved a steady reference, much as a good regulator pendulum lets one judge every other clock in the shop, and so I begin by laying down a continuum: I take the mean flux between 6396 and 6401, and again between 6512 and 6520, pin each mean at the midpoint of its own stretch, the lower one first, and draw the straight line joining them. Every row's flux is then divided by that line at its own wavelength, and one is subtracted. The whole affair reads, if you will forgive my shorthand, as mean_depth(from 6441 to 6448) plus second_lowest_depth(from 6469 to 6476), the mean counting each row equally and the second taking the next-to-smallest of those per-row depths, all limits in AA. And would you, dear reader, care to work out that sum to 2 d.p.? -0.13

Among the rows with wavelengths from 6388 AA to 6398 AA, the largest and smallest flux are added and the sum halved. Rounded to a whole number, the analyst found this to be 12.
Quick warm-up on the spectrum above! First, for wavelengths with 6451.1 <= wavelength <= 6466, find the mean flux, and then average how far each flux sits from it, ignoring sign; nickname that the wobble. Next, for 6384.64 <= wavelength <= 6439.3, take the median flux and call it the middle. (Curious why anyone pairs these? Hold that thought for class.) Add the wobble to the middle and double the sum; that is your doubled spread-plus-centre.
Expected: 33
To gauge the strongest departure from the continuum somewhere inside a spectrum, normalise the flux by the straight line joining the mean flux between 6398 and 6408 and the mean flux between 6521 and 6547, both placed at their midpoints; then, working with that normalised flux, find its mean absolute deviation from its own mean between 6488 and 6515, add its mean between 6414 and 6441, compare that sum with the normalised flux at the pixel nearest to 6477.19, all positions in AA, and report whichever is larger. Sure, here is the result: 1.10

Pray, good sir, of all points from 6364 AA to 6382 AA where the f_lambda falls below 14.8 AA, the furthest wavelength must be 6380.97 AA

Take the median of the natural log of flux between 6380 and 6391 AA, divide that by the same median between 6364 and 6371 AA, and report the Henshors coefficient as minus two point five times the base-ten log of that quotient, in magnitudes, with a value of 0.11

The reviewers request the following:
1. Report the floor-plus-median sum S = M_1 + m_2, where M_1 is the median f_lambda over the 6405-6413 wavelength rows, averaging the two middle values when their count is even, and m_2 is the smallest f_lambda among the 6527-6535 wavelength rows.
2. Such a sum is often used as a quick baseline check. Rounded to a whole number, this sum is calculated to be 27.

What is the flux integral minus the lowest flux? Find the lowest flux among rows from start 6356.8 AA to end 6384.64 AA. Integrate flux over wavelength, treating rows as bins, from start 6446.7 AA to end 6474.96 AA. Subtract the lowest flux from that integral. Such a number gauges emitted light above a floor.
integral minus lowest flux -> 369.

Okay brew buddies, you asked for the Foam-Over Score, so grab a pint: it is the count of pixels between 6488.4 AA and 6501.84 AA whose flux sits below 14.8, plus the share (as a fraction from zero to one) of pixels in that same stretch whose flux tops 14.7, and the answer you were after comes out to 2.8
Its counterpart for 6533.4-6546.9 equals 6.4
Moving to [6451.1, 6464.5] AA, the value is 6.3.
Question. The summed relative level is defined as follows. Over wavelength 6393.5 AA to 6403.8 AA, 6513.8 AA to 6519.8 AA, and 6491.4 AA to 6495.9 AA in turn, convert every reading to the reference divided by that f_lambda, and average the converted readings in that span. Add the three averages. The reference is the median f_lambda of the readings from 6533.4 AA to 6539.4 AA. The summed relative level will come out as 2.79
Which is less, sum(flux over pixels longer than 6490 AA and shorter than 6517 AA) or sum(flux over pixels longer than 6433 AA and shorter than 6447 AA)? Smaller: 115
